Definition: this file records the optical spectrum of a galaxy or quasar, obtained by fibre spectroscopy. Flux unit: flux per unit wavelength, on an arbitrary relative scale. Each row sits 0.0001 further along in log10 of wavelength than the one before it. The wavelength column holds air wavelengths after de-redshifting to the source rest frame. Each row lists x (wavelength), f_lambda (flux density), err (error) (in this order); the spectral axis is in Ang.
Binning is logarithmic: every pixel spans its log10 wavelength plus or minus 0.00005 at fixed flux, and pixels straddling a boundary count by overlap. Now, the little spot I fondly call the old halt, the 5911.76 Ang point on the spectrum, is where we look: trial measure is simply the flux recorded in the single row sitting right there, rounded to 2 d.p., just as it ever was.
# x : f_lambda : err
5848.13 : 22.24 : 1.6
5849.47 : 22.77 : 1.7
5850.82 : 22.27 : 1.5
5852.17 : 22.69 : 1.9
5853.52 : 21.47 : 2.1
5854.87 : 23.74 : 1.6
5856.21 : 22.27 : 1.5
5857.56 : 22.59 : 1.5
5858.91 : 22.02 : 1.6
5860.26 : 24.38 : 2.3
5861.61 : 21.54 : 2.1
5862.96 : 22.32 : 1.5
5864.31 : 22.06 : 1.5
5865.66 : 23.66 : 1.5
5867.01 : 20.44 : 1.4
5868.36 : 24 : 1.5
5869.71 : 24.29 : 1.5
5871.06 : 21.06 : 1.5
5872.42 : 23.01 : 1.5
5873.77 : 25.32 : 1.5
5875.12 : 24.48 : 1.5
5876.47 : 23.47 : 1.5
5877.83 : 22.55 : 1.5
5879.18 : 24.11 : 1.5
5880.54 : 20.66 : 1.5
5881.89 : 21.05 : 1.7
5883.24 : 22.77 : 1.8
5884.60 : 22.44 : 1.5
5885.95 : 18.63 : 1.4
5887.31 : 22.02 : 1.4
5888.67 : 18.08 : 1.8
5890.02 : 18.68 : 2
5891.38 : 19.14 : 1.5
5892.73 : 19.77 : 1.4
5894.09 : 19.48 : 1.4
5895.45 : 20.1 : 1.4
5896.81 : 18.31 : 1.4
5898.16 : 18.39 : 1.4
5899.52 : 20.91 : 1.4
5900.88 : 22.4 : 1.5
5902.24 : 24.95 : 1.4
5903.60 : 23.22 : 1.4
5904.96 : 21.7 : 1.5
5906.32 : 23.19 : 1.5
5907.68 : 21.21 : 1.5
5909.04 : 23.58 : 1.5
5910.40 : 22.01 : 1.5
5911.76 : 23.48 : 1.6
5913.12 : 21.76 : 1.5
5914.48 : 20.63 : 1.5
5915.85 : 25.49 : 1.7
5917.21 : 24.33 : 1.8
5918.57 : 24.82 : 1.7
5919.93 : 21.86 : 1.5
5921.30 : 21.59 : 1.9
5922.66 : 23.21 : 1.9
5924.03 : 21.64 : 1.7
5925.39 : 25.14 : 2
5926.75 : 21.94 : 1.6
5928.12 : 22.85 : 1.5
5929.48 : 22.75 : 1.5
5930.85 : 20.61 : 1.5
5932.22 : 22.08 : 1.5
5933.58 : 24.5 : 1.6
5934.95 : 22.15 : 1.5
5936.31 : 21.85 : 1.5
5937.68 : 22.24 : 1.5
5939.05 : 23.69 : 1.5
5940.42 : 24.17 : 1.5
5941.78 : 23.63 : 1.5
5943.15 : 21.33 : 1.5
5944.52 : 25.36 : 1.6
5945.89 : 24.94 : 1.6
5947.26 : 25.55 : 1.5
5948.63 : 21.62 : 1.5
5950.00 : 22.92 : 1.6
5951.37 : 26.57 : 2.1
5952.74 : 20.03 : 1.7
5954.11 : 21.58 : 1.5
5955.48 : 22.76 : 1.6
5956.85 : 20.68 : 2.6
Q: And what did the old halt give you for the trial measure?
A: 23.48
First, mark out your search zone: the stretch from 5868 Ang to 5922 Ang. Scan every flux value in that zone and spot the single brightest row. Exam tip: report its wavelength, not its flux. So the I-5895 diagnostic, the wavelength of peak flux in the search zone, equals 5915.85 Ang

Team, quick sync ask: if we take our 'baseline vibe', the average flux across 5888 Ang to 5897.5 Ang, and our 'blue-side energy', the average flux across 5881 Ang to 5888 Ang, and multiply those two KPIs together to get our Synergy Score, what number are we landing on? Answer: 408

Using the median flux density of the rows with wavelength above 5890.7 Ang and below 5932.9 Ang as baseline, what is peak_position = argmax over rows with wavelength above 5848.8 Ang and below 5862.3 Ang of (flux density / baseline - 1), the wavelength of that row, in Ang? 5860.26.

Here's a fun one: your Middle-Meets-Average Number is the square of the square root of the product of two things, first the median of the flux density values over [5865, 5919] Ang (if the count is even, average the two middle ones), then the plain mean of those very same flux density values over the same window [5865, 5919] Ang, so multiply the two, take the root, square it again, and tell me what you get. 488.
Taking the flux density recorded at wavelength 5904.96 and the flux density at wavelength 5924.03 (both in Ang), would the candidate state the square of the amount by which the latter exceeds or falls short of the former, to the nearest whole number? 0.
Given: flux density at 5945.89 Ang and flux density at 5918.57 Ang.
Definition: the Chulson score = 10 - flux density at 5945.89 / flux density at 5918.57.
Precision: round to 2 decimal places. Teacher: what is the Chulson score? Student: 9.00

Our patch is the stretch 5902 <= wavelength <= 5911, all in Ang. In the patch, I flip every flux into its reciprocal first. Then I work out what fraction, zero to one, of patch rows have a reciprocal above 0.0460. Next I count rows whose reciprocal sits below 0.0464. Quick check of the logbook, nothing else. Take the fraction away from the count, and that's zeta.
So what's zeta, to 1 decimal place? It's 5.7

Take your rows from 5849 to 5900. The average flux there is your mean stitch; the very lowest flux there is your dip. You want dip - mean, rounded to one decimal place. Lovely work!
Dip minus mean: -3.7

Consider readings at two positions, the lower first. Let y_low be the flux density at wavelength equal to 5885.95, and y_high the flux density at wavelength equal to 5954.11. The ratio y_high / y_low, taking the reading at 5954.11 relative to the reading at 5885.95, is 1.16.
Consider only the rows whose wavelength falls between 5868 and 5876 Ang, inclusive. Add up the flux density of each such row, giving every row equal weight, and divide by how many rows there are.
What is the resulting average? 23.7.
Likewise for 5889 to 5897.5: 19.2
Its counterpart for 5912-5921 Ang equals 23.1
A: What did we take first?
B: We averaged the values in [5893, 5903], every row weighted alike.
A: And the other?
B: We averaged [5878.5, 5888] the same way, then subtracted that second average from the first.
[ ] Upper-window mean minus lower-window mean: -1.0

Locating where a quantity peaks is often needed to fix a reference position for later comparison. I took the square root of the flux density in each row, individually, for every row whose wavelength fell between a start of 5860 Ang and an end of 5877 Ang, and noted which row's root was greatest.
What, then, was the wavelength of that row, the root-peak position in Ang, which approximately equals 5873.77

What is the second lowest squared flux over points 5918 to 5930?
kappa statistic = 468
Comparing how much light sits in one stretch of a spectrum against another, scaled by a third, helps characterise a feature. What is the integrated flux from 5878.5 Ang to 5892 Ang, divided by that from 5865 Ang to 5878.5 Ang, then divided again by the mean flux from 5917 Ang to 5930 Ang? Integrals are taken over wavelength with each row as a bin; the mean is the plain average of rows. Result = 0.0389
